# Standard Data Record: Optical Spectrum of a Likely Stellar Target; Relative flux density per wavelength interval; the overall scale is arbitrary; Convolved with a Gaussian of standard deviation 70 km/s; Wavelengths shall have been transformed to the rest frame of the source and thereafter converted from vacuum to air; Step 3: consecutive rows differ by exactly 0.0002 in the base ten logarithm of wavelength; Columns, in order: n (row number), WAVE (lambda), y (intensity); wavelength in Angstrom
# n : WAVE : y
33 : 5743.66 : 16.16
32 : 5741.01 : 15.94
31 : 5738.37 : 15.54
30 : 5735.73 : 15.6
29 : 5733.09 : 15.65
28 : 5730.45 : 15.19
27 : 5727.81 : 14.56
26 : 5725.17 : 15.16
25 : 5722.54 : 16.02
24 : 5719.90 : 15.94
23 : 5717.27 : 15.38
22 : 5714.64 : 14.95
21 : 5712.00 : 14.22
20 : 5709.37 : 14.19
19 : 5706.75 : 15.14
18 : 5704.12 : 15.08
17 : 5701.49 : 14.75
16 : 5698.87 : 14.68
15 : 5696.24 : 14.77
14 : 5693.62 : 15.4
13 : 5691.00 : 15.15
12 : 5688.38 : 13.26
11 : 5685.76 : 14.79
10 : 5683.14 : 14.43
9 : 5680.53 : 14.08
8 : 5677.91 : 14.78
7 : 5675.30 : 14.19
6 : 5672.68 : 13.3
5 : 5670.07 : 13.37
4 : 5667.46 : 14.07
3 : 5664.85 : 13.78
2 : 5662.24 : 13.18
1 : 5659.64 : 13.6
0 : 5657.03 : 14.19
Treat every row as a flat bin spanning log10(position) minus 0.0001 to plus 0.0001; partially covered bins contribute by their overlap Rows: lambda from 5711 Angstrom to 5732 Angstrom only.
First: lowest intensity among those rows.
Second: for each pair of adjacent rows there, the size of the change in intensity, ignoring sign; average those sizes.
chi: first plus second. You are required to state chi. 14.8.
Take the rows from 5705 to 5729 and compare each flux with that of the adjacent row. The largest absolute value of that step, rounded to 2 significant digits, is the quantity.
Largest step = 0.95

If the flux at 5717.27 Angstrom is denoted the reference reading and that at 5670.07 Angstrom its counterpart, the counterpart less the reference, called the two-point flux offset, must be -2.01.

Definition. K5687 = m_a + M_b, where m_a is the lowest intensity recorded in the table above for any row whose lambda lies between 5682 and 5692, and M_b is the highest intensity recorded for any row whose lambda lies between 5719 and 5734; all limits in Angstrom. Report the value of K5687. 29.3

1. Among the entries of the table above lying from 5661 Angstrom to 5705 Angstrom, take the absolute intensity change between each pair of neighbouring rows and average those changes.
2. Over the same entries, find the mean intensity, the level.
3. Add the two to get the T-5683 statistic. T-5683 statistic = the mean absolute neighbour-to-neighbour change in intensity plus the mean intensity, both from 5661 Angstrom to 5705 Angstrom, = 14.9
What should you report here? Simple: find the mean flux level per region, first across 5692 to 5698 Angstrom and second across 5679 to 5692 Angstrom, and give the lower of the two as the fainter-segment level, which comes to 14.3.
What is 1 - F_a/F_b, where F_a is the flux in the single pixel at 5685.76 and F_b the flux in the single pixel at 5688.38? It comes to -0.12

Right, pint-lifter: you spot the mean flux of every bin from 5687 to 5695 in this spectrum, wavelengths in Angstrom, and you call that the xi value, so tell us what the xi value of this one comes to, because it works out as 14.6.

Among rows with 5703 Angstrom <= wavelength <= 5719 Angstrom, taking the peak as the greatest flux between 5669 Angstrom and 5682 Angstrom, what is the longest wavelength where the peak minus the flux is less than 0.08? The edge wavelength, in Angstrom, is 5717.27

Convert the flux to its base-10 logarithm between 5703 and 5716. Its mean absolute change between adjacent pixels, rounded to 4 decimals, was 0.0131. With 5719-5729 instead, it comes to 0.0146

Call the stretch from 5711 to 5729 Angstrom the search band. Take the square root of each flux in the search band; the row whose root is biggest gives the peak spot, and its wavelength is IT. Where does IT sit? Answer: 5722.54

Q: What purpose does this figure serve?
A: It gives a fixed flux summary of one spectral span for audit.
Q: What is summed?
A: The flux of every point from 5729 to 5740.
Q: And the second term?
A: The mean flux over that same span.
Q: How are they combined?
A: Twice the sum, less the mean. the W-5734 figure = 108.5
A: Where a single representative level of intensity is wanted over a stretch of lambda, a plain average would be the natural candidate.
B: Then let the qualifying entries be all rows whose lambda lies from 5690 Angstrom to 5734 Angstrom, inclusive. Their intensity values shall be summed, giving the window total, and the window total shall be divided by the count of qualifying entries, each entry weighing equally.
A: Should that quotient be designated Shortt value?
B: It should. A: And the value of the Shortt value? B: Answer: 15.1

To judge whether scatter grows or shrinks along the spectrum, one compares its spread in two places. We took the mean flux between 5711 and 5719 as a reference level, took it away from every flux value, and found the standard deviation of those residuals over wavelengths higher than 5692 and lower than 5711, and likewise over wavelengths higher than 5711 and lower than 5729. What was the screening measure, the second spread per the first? 1.7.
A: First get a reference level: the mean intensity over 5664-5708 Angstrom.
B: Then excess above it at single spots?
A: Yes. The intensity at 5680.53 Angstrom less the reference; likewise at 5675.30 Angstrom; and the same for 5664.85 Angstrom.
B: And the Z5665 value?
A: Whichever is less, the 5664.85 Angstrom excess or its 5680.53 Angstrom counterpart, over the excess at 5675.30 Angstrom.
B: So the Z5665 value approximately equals 2.8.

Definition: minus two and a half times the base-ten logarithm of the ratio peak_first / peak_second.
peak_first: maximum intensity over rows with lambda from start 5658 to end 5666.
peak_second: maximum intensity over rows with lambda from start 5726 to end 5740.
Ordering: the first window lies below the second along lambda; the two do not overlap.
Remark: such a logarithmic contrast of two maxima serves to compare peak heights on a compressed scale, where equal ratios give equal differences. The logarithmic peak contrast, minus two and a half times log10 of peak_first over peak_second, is 0.138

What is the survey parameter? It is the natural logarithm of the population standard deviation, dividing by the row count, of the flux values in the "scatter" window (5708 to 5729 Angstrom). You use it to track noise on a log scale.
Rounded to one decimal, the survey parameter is -0.4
